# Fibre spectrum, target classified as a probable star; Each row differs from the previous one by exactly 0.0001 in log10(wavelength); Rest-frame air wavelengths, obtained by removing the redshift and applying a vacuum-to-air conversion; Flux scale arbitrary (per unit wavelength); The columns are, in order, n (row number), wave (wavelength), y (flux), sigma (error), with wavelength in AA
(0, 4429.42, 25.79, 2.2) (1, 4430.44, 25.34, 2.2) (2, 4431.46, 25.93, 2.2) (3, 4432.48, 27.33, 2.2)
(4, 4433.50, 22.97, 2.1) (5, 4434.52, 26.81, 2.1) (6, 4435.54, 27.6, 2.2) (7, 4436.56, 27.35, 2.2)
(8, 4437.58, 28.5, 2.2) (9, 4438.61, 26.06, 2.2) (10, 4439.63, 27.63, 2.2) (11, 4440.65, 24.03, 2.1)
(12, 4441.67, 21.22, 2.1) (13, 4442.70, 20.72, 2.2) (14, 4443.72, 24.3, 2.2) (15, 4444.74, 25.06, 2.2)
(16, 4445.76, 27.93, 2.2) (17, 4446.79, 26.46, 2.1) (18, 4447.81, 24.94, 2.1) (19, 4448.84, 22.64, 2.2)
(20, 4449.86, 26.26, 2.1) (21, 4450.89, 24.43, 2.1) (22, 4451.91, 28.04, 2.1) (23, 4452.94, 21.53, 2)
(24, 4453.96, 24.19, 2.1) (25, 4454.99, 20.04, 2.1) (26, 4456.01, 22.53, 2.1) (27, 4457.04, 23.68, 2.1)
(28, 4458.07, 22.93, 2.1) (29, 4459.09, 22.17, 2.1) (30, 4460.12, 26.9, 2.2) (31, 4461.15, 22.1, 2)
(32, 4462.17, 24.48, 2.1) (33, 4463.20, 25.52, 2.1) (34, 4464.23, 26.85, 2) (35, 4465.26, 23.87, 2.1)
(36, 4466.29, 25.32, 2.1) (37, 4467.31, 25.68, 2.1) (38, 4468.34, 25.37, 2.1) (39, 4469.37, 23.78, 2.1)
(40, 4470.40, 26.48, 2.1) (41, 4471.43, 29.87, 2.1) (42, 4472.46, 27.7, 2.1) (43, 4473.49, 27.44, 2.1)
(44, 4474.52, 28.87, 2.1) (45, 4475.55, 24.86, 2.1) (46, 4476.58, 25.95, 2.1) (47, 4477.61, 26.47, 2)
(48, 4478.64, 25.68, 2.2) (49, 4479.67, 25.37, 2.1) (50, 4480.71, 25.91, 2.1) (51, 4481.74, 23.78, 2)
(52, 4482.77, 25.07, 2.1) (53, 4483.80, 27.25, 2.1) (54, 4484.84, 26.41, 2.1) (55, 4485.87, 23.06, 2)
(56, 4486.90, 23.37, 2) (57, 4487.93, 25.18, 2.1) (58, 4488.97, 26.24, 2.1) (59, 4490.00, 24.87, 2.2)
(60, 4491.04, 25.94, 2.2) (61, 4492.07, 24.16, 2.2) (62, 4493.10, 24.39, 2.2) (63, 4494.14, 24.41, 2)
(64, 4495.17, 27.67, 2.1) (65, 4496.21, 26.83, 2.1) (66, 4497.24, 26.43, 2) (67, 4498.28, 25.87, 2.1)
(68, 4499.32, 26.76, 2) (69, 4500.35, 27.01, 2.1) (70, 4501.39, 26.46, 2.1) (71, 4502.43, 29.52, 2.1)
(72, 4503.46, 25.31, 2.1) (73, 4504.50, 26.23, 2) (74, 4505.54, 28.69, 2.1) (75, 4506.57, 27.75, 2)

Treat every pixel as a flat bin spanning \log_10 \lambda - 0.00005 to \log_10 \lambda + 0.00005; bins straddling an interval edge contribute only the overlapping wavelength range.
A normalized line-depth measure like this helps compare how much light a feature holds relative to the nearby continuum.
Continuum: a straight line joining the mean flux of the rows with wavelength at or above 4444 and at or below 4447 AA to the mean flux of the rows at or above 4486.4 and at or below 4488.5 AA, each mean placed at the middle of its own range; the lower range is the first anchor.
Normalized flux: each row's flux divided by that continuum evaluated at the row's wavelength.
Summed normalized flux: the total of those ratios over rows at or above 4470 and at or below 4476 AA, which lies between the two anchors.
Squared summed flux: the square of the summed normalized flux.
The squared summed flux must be 44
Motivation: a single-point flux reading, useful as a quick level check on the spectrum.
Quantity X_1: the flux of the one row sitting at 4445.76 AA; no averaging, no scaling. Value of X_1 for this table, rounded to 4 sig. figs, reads 27.93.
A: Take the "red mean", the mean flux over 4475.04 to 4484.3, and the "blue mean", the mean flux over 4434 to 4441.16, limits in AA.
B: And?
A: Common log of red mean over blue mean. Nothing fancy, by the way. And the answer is -0.021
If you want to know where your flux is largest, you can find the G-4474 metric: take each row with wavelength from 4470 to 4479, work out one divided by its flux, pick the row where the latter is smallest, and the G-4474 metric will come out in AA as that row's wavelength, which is 4471.43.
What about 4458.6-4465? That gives 4460.12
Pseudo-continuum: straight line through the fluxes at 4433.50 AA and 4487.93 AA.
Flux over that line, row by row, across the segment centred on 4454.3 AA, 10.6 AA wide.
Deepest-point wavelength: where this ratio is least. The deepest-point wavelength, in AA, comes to 4454.99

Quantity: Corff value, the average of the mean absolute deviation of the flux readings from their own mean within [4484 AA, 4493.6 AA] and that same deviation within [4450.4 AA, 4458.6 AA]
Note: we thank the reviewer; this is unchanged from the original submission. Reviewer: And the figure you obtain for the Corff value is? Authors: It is 1.32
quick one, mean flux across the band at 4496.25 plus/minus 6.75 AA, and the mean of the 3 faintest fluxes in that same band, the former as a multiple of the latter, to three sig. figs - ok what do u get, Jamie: 1.08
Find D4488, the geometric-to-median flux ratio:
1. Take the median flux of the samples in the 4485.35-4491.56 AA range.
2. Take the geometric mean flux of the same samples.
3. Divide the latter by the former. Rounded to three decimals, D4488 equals 0.989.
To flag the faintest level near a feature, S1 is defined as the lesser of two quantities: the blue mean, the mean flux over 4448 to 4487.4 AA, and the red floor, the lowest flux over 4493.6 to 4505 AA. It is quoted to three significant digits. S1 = 24.4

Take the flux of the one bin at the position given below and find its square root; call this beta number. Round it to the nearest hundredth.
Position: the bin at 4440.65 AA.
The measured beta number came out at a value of 4.90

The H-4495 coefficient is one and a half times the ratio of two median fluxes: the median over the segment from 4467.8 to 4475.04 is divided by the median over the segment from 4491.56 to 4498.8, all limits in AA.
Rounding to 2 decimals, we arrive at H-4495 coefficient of 1.59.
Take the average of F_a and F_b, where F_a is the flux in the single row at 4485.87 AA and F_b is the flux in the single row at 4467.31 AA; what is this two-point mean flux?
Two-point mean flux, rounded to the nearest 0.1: 24.4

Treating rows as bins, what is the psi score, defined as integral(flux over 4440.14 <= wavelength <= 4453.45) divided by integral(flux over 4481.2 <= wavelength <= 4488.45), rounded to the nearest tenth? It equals 1.8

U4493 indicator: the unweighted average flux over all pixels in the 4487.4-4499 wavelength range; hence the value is 25.6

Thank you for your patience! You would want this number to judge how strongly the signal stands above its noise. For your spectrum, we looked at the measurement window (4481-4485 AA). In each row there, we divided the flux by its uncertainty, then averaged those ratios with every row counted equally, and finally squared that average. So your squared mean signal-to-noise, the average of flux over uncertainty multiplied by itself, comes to 152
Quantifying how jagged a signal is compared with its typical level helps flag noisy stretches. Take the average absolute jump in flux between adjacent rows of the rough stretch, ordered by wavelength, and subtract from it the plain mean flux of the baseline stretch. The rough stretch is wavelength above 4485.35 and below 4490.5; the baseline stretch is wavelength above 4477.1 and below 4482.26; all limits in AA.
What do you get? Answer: -24.3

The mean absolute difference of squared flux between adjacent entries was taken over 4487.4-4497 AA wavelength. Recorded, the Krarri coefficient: 62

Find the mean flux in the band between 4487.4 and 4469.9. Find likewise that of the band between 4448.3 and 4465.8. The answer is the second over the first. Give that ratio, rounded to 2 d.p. 0.92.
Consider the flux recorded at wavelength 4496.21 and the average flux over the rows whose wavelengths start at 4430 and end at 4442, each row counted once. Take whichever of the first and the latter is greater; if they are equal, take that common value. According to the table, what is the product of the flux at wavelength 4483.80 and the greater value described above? 731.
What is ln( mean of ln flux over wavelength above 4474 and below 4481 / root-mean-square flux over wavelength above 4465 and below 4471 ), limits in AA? -2.04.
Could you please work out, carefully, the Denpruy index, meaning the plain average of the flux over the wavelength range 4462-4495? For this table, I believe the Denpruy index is 25.6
